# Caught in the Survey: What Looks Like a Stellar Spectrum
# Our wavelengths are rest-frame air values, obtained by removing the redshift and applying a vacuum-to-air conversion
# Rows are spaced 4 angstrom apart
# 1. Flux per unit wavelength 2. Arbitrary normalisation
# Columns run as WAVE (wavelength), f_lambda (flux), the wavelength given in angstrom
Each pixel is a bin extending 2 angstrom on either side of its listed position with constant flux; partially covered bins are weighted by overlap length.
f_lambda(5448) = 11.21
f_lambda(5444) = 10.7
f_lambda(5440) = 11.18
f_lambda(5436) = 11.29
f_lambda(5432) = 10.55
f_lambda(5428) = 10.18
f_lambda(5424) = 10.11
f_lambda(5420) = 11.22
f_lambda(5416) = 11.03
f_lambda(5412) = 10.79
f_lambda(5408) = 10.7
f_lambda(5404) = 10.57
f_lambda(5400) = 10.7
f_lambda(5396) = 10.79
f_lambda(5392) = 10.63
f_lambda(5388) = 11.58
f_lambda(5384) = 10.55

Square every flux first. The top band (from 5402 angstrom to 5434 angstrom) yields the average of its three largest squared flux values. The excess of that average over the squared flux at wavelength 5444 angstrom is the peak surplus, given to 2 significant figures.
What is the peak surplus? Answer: 6.8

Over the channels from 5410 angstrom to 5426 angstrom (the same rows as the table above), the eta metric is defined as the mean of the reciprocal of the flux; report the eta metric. 0.0928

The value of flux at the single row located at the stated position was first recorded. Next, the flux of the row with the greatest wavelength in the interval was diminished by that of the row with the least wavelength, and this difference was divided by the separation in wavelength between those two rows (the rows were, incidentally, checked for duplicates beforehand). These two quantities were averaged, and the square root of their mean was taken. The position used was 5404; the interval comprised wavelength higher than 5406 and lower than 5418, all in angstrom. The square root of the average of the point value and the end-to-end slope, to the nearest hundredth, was 2.30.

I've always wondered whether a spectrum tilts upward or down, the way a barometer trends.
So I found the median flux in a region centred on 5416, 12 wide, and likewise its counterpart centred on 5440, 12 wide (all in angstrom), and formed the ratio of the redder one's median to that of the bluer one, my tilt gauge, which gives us 1.01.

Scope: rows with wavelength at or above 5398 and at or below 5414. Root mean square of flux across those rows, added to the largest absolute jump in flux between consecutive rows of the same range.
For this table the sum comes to 10.8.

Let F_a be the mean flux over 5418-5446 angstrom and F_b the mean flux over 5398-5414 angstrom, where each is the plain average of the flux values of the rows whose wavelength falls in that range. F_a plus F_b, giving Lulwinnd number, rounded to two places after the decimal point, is 21.44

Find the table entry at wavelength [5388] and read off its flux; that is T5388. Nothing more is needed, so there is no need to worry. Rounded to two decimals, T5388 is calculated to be 11.58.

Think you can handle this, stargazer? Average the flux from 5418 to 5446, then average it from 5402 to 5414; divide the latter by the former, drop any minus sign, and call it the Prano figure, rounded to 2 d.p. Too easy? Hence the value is 0.99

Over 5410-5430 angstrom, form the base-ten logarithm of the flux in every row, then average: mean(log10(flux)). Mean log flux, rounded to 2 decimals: 1.03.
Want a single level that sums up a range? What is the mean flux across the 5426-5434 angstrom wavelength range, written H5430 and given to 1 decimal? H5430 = 10.4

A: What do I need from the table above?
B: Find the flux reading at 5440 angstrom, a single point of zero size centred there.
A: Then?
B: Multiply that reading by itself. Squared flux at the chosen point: 125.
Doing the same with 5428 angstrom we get 104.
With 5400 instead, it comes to 114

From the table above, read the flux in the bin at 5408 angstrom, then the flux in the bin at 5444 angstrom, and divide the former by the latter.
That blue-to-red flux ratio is 1.00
